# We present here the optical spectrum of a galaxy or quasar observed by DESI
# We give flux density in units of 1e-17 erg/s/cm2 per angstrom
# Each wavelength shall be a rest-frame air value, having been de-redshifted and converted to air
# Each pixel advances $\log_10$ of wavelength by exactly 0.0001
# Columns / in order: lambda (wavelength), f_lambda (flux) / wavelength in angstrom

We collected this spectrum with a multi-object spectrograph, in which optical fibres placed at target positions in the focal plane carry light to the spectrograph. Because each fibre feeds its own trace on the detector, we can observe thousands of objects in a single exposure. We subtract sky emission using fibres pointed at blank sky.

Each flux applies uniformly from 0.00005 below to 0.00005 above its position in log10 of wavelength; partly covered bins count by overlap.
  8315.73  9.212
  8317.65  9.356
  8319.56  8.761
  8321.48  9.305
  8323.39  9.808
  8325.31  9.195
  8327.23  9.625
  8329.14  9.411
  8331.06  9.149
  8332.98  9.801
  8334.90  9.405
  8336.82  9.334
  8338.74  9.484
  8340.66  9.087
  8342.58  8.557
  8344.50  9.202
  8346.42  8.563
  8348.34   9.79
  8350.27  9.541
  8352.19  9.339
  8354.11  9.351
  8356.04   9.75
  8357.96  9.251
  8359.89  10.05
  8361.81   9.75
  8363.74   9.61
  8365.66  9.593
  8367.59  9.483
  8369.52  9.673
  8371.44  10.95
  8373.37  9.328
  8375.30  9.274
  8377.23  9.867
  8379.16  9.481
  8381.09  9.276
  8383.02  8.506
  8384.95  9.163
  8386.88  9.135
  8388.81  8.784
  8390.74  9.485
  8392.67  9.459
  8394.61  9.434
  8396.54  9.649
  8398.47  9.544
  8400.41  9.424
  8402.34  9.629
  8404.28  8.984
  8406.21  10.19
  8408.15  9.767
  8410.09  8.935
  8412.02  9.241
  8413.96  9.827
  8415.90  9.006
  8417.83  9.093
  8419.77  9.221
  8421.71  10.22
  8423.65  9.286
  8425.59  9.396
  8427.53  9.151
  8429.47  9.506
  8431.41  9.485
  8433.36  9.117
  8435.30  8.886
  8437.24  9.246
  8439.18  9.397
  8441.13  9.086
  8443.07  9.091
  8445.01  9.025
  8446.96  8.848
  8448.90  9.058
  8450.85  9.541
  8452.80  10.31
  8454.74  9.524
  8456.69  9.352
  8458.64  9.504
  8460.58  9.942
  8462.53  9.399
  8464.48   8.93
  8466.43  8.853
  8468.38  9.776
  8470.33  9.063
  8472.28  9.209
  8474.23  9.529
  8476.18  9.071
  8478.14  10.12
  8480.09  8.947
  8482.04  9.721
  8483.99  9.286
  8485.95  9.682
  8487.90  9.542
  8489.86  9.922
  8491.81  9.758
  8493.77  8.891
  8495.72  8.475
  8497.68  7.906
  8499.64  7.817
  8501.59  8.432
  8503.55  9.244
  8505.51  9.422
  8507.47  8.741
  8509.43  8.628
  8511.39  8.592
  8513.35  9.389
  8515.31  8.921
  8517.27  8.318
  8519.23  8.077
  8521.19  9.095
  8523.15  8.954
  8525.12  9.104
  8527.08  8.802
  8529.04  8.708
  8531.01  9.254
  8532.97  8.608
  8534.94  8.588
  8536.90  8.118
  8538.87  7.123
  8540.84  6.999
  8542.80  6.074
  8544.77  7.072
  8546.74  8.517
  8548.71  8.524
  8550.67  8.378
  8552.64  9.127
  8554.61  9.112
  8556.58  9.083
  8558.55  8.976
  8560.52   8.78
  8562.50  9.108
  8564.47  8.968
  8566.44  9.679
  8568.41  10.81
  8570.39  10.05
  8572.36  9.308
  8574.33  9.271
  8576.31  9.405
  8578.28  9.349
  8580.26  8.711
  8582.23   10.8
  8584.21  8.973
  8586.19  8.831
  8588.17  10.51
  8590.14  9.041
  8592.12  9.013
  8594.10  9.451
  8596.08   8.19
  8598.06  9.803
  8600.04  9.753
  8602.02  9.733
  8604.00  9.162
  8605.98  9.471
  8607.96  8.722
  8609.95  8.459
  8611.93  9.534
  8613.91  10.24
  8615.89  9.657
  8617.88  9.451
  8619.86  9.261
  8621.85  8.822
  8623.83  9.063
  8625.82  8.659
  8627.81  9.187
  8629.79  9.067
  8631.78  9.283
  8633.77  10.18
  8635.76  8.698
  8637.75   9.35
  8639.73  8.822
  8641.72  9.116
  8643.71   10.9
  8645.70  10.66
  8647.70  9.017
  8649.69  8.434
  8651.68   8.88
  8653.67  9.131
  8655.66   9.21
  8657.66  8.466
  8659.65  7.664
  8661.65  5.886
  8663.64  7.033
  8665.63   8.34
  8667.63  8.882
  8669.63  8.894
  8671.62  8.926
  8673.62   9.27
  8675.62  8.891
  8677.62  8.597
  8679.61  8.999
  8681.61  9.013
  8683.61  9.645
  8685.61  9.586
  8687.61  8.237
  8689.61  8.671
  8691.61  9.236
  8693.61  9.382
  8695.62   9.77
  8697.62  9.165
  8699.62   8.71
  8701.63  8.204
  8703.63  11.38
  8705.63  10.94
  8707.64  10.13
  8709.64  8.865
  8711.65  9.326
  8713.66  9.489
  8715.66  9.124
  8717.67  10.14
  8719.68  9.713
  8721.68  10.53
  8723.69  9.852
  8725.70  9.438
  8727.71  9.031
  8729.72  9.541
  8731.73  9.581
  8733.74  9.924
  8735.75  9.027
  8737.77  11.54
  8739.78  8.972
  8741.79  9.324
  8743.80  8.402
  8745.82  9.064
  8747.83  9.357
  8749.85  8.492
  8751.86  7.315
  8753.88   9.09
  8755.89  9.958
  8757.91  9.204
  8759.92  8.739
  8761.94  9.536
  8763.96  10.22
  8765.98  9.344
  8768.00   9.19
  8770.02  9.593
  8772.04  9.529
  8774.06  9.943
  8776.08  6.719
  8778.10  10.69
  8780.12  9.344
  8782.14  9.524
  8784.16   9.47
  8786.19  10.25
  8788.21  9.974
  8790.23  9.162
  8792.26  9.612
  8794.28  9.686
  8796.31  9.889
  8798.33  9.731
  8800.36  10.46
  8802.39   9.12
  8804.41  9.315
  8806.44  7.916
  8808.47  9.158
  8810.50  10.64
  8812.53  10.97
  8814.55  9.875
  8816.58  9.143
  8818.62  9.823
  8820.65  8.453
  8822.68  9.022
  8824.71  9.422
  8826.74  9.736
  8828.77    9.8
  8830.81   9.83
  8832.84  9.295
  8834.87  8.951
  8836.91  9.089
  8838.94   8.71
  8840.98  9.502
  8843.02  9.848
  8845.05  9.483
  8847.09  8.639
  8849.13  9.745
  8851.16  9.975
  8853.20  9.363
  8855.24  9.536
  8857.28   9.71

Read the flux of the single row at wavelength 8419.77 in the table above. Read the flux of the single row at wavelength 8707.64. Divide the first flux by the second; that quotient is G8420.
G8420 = 0.91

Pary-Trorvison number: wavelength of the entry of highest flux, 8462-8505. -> 8478.14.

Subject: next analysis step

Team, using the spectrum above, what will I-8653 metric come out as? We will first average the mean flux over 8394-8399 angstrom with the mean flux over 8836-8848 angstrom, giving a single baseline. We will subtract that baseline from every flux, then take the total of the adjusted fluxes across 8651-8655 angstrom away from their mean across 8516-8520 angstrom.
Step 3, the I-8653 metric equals -0.4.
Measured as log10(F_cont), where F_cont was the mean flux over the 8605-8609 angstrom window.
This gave 0.96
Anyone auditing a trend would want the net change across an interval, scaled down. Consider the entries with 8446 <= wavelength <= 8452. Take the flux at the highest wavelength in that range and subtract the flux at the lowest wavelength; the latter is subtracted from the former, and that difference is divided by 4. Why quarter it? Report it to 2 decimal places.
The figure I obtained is 0.17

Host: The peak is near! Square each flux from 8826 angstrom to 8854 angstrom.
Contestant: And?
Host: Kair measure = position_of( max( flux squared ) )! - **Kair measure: 8851.16 angstrom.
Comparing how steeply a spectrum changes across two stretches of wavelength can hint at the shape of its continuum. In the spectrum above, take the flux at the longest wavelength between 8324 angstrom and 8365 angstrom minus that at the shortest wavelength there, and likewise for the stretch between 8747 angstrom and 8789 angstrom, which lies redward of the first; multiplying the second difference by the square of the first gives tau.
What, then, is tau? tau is 0.11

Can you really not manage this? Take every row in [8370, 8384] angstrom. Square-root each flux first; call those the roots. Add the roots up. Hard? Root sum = 22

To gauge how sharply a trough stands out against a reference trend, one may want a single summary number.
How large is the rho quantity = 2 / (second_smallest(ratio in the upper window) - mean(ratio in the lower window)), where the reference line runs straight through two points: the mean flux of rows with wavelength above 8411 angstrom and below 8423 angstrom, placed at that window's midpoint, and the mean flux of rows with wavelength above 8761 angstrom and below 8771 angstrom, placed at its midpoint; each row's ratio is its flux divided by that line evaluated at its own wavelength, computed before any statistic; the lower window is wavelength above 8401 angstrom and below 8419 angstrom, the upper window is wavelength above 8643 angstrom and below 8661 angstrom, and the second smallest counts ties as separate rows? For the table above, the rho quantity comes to -18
